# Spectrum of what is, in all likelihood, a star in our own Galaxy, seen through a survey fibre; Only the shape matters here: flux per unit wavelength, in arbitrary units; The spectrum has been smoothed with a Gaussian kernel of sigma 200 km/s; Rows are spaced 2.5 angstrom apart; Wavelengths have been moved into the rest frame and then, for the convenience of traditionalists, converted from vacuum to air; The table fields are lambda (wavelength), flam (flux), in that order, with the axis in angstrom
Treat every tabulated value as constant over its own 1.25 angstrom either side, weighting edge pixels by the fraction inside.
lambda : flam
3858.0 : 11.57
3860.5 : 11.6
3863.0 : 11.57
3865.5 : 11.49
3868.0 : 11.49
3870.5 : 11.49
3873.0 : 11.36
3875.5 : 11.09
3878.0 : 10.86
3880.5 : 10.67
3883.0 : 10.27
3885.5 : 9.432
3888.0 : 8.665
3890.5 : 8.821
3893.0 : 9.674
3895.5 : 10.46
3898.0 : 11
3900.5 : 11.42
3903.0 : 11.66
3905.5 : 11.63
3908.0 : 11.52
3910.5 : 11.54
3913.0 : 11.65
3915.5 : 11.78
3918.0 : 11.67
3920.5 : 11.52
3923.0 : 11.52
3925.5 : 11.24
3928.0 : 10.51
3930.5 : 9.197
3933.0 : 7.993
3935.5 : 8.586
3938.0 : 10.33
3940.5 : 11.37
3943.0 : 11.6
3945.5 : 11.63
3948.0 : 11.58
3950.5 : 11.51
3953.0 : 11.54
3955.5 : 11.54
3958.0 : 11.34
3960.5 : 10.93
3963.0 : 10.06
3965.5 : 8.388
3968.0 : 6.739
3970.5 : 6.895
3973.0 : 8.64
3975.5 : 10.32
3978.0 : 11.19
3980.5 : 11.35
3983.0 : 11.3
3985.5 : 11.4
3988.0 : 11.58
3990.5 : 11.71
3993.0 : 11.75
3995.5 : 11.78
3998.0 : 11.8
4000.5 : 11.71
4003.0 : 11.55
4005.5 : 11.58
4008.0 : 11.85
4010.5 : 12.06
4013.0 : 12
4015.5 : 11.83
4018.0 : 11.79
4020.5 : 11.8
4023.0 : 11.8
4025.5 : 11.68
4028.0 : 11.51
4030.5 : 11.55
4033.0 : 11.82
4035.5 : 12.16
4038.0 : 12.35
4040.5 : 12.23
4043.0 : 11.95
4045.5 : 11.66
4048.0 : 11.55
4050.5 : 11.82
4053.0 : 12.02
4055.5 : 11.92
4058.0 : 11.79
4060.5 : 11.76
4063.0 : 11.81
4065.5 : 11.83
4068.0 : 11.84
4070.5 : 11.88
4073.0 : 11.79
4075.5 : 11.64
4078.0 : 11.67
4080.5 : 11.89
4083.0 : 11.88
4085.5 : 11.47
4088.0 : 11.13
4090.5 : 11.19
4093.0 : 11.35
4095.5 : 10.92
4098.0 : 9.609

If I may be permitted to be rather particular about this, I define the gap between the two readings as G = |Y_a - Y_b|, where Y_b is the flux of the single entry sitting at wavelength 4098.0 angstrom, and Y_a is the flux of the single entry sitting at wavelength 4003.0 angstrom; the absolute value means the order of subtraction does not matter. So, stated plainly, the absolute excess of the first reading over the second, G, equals 1.9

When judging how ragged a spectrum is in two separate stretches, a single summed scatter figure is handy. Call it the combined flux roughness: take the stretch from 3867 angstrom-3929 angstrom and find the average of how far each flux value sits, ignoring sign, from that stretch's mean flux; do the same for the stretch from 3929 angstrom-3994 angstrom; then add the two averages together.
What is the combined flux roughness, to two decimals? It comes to 2.01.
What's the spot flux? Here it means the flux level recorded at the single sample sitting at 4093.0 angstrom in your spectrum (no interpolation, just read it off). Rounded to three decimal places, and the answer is 11.350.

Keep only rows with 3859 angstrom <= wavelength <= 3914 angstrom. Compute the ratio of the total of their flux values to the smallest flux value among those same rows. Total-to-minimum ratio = 28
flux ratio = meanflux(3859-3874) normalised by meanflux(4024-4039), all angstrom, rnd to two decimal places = 0.97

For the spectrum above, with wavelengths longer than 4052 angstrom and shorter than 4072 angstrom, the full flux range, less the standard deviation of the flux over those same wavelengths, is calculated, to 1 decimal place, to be 0.2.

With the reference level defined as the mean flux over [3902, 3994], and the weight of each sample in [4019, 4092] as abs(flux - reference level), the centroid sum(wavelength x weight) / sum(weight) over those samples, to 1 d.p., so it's 4053.6 angstrom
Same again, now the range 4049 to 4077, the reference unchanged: 4062.6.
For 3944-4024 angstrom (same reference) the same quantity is 3983.6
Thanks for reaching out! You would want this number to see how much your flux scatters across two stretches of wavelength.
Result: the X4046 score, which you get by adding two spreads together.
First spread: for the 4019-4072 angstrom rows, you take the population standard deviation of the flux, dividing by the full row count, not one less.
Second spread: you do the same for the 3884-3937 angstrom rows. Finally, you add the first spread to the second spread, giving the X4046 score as 1.451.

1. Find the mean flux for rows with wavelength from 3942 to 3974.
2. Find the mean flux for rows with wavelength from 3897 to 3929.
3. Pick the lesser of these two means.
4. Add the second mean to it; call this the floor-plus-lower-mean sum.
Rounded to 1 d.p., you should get 21.6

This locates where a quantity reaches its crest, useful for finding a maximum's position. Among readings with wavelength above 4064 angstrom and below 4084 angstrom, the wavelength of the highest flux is 4080.5 angstrom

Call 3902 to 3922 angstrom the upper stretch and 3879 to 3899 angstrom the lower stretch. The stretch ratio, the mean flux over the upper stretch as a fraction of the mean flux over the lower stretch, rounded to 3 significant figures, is 1.18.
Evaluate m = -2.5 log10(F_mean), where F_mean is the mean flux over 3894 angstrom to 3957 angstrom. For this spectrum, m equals -2.61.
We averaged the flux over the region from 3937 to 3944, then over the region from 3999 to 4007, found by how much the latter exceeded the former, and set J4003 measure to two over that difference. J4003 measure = 3.9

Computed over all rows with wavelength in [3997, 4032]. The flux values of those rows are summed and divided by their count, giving 11.8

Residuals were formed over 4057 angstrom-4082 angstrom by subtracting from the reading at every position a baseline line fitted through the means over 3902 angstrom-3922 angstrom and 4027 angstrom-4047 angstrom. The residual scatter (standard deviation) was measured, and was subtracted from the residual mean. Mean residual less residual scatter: -0.3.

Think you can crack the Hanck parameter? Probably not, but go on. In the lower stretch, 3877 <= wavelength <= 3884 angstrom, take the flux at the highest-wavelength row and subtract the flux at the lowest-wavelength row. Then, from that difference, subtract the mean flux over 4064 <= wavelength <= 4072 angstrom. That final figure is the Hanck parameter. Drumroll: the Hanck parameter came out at -12.4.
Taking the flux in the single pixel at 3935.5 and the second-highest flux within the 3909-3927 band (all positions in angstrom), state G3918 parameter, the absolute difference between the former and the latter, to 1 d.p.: 3.1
